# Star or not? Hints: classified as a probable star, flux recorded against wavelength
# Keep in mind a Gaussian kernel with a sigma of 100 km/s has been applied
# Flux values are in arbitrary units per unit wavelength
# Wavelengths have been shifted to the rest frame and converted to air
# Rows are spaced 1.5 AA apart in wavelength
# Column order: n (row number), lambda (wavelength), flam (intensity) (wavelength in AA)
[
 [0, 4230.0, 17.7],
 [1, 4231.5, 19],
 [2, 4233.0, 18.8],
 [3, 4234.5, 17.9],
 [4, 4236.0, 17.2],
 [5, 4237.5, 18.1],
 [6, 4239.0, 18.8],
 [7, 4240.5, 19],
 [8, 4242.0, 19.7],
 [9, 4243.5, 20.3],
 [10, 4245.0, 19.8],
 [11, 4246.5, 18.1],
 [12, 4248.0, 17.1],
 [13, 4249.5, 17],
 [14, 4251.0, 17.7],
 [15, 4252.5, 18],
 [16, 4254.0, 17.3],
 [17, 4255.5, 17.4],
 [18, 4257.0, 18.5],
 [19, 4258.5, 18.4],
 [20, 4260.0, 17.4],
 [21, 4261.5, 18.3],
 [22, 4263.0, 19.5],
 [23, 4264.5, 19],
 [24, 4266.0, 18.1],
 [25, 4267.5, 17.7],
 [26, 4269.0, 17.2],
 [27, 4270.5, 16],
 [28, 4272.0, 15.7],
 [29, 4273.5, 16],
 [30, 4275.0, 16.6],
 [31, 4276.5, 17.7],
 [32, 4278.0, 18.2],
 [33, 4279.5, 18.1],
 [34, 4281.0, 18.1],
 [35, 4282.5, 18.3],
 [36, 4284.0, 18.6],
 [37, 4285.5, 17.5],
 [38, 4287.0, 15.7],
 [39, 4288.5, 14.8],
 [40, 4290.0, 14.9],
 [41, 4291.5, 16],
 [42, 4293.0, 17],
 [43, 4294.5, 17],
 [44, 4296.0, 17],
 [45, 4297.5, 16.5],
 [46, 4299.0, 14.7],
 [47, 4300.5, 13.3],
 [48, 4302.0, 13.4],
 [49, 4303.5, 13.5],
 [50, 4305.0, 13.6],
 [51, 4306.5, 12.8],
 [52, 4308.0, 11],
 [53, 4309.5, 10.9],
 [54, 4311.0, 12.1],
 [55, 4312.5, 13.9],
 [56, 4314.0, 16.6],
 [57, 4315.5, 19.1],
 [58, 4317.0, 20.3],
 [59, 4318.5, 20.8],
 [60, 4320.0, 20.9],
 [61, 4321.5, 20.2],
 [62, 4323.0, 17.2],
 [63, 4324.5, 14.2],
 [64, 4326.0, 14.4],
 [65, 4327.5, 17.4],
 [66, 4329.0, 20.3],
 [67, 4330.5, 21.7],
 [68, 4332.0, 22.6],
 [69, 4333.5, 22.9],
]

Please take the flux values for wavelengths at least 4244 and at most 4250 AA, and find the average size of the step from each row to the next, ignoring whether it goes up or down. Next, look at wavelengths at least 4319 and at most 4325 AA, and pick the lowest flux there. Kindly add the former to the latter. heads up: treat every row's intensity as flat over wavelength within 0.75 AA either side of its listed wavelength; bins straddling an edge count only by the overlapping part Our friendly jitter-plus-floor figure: 15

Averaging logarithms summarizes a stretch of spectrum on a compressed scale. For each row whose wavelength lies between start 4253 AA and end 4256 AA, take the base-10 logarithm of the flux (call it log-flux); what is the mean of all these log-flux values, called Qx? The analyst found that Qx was 1.24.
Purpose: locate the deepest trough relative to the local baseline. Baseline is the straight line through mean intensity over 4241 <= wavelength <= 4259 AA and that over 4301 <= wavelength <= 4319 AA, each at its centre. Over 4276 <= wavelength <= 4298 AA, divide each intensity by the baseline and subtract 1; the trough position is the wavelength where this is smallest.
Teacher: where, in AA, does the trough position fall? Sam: 4288.5 AA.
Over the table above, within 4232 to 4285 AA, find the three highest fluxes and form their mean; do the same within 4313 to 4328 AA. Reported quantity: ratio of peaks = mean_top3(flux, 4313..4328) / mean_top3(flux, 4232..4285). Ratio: 1.04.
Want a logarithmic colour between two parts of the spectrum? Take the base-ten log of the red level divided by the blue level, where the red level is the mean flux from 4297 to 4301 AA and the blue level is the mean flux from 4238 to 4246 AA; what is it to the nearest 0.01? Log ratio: -0.12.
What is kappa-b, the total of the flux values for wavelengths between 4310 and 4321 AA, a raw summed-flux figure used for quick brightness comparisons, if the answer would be 124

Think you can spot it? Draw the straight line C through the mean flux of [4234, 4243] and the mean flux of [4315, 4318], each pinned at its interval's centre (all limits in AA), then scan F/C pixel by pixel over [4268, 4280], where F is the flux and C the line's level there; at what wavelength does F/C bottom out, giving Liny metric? 4272.0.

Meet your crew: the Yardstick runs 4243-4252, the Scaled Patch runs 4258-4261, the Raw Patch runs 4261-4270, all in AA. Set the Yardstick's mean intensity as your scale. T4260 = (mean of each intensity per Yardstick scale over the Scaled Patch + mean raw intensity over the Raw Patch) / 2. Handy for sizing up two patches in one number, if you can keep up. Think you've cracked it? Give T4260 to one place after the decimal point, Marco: 9.6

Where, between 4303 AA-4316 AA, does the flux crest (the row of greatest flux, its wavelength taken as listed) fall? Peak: 4315.5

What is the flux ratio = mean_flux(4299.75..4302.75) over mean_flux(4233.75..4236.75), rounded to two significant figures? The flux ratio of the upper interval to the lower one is 0.76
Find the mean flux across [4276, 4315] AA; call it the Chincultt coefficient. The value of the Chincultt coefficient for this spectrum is 15.4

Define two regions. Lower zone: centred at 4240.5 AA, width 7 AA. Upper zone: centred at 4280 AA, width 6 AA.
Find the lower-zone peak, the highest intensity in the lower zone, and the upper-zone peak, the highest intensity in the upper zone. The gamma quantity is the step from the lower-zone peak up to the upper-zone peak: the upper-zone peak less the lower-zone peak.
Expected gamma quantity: -2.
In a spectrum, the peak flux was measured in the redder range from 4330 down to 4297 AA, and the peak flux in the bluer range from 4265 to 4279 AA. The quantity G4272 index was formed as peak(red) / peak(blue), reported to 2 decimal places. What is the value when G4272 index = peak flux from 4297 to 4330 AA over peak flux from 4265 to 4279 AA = 1.15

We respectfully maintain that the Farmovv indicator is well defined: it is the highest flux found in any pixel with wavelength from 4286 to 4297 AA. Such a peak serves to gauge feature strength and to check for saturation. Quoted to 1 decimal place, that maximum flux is 17.0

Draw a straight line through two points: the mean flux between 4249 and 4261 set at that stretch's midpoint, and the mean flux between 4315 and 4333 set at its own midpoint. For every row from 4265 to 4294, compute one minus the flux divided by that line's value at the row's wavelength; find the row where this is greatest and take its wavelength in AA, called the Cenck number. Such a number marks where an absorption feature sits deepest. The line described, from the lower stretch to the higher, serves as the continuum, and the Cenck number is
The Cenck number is 4288.5 AA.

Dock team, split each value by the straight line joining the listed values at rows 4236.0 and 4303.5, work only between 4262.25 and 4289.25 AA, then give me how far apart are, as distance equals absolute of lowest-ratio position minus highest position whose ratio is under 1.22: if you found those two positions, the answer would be 16.5 AA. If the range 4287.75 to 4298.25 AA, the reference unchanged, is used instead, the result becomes 9.0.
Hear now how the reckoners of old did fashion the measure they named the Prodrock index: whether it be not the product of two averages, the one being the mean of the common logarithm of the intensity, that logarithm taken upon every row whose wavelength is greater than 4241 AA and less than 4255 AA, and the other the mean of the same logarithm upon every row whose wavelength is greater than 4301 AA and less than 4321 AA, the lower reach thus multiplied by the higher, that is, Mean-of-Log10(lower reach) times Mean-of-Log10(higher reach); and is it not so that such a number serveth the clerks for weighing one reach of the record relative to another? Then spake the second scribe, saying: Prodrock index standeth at 1.48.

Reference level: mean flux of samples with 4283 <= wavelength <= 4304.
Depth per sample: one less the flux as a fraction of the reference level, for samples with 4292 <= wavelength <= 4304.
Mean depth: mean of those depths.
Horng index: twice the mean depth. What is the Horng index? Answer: 0.05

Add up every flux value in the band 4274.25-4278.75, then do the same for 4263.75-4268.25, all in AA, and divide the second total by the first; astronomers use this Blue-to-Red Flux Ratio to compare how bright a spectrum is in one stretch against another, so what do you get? 1.0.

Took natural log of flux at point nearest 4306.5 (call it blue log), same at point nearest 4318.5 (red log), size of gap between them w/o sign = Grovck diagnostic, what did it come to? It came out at 0.49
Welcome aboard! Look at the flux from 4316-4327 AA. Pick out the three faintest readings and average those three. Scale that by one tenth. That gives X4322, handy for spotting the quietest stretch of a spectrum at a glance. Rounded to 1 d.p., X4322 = 1.5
